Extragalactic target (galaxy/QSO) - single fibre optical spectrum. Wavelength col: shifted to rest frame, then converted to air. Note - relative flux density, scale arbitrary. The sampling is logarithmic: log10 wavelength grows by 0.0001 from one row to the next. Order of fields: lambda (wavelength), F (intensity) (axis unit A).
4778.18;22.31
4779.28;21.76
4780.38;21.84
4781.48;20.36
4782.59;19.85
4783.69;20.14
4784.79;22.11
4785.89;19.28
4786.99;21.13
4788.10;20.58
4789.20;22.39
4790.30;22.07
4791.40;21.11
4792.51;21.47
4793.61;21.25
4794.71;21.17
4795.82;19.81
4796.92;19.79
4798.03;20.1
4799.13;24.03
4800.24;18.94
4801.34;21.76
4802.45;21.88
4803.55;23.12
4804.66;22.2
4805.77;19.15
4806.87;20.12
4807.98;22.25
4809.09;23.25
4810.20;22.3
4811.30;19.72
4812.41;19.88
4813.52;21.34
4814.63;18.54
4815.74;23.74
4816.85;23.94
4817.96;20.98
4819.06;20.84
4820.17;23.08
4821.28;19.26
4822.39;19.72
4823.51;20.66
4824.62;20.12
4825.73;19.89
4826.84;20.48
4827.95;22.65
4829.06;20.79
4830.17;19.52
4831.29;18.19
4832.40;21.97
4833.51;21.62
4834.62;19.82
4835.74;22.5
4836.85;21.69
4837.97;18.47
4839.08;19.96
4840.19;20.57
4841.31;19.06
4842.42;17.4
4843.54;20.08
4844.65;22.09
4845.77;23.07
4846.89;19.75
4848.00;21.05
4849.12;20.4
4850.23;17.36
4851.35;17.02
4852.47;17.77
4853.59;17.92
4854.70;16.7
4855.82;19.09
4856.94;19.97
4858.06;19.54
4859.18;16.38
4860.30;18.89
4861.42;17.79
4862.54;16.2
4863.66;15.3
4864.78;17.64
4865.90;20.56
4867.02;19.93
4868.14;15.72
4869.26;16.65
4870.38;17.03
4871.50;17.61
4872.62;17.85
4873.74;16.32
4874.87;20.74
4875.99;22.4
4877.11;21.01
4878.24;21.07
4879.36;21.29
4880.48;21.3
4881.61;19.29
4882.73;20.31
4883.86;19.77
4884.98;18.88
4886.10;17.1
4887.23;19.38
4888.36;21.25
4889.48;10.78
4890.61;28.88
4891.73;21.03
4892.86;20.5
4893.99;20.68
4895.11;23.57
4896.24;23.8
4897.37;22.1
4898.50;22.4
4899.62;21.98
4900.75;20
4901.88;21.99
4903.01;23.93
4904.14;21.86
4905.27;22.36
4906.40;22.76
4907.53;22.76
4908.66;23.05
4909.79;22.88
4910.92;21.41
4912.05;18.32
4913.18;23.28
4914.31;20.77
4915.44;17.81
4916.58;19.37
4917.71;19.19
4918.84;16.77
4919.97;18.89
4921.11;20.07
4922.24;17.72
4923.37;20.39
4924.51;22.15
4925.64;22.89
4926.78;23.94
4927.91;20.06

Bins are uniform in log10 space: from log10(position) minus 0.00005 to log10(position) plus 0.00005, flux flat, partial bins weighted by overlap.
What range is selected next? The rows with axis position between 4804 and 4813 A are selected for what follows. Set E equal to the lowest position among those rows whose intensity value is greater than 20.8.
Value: 4804.66 A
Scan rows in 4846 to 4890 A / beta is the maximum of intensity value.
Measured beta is 22.4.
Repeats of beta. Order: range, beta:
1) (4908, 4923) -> 23.28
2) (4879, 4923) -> 28.88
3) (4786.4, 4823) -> 24.03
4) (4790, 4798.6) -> 22.07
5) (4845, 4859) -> 23.07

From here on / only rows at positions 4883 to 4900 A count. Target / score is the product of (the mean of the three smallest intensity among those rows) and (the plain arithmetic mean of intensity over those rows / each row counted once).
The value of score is 324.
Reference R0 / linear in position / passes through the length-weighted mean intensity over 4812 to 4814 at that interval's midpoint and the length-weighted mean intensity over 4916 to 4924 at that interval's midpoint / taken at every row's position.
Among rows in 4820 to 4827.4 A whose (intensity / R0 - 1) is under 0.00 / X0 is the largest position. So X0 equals 4825.73 A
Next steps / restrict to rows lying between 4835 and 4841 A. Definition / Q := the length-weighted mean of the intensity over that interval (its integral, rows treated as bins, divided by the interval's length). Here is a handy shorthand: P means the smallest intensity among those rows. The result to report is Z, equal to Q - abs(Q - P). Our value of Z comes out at 18.5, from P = 18.47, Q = 20.5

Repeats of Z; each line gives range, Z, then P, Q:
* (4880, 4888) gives 17.1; 17.1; 19.4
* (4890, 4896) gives 20.5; 20.5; 22.9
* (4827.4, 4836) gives 18.2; 18.19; 20.8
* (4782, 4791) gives 19.3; 19.28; 20.9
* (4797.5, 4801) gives 18.9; 18.94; 21.1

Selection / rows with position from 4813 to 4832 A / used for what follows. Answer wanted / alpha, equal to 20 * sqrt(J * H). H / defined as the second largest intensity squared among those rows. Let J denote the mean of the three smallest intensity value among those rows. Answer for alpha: 2051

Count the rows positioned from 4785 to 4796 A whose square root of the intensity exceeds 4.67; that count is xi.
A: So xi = 2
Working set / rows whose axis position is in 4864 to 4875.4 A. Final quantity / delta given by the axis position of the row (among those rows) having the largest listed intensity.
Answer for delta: 4874.87 A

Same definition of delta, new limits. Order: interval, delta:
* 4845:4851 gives 4845.77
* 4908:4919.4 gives 4913.18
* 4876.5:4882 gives 4880.48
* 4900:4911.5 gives 4903.01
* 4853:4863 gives 4856.94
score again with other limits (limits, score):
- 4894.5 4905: 477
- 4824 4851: 359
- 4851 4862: 302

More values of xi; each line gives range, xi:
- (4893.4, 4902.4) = 6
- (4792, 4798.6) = 0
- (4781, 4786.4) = 1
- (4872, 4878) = 1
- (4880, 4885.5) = 0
